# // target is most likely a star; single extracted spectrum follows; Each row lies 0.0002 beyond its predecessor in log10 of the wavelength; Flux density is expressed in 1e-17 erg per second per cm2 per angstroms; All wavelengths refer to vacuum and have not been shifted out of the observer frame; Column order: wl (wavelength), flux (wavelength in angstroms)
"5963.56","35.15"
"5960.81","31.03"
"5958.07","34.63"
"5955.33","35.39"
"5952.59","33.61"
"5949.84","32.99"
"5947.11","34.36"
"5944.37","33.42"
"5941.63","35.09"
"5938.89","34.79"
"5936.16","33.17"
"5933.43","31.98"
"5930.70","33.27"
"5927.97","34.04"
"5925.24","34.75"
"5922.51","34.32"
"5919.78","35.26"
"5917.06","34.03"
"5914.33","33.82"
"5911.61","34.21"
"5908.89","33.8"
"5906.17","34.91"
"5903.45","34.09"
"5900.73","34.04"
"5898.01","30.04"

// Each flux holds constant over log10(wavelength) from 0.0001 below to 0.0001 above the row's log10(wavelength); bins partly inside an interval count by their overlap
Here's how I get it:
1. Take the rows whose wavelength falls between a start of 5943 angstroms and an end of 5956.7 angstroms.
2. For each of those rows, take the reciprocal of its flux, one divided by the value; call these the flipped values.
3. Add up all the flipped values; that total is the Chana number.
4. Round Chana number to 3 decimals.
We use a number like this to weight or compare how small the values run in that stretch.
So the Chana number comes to 0.147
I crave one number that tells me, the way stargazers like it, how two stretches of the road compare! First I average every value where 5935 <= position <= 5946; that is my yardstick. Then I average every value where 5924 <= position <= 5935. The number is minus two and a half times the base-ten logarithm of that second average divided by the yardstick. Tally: 0.020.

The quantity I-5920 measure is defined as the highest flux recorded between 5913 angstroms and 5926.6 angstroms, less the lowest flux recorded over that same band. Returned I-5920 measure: 1.4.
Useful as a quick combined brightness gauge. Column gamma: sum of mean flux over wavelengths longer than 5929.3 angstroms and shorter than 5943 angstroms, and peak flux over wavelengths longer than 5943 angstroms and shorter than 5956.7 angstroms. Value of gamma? 69.1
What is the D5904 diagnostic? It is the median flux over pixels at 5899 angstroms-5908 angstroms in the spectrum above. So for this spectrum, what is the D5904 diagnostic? 34.1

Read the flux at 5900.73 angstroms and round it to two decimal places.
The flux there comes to 34.04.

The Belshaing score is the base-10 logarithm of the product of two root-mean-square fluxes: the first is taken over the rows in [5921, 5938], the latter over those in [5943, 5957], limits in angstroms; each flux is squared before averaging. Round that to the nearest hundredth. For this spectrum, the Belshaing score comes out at 3.06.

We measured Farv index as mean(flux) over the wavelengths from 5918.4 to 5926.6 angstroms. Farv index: 34.78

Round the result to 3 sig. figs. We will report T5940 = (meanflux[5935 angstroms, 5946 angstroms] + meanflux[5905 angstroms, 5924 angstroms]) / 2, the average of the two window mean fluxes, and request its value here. 34.2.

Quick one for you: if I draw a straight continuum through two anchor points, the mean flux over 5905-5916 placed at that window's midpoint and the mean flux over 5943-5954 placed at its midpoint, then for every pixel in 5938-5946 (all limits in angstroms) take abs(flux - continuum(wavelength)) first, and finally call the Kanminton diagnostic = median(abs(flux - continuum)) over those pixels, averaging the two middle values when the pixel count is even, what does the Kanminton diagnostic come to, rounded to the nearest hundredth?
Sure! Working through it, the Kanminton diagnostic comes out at 1.05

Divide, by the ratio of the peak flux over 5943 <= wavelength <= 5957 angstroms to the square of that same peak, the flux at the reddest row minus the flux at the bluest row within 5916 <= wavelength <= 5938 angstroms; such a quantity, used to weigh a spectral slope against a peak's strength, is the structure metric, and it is -30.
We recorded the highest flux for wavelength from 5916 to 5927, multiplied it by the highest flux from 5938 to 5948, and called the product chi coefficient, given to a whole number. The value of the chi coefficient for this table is 1237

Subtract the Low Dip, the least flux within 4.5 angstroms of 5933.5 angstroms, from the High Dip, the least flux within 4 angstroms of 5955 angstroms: 1.6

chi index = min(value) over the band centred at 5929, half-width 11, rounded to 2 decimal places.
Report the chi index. 31.98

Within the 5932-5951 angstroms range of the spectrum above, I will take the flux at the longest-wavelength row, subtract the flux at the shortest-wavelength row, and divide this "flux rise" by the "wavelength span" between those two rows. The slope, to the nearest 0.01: 0.06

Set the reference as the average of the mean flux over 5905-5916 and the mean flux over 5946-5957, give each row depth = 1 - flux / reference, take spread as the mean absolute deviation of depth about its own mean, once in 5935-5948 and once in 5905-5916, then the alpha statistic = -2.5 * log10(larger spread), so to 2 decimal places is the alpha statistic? 4.23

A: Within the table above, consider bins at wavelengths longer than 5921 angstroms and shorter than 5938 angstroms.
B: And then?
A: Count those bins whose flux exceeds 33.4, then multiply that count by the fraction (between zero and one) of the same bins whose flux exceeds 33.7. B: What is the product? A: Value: 1.50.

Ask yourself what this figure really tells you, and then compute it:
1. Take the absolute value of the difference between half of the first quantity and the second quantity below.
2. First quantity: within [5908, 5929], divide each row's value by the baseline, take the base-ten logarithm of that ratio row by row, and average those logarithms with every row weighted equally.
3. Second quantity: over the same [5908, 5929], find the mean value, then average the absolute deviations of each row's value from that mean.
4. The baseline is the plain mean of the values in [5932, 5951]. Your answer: 0.37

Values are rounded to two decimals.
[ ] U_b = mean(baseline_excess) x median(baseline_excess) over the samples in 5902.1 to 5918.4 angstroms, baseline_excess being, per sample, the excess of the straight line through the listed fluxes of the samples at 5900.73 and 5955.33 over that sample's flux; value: 0.03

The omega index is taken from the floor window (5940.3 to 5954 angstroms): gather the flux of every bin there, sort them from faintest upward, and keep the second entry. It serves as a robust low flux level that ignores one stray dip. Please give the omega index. 33.42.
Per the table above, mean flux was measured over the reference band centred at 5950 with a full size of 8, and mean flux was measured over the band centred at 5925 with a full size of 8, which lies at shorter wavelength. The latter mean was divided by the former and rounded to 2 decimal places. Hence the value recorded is 1.02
